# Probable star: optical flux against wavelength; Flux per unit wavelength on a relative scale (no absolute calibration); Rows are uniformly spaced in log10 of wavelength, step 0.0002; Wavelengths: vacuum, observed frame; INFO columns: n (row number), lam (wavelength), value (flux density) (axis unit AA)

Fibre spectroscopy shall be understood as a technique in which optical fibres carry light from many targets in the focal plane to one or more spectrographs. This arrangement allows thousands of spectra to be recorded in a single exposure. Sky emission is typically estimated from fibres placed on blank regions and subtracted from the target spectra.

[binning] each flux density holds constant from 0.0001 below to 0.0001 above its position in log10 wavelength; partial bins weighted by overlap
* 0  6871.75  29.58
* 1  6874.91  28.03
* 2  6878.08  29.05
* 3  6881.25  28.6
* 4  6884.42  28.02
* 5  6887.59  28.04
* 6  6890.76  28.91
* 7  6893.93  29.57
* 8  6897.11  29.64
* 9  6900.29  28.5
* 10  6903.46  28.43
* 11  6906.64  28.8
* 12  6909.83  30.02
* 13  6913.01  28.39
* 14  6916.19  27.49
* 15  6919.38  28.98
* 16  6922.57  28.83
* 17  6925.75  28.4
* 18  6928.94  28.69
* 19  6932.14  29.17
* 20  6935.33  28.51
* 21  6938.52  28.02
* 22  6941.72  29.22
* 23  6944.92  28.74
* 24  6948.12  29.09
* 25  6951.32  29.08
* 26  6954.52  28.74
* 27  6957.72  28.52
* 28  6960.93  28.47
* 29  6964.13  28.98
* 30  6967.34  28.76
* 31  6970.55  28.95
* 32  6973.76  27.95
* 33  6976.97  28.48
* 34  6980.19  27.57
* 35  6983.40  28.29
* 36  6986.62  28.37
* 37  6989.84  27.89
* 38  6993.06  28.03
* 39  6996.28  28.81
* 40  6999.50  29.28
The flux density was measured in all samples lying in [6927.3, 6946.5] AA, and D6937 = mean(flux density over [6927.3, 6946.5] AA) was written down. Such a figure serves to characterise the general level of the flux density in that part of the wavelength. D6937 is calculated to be 28.7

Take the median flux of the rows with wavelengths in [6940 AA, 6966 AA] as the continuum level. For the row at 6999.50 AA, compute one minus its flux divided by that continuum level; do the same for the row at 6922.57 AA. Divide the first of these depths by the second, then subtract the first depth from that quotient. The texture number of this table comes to -14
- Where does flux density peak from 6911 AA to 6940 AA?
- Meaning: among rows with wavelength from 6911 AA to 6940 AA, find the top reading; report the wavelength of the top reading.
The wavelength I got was 6932.14 AA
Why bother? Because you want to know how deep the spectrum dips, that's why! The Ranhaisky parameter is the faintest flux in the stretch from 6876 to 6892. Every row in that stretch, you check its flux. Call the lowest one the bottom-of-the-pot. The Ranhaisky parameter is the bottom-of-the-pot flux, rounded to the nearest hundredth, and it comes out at 28.02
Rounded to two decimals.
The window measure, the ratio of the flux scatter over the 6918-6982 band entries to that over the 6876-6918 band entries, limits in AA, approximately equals 0.61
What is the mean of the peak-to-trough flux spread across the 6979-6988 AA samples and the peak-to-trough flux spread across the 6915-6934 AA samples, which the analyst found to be 1.2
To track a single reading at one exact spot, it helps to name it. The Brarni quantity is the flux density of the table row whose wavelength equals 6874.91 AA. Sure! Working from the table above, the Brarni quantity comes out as 28.03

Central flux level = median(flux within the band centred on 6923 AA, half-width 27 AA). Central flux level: 28.7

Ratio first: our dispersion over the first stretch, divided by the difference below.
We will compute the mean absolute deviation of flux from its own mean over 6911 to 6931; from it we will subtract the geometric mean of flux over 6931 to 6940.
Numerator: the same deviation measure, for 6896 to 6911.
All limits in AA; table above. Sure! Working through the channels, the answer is -0.0213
